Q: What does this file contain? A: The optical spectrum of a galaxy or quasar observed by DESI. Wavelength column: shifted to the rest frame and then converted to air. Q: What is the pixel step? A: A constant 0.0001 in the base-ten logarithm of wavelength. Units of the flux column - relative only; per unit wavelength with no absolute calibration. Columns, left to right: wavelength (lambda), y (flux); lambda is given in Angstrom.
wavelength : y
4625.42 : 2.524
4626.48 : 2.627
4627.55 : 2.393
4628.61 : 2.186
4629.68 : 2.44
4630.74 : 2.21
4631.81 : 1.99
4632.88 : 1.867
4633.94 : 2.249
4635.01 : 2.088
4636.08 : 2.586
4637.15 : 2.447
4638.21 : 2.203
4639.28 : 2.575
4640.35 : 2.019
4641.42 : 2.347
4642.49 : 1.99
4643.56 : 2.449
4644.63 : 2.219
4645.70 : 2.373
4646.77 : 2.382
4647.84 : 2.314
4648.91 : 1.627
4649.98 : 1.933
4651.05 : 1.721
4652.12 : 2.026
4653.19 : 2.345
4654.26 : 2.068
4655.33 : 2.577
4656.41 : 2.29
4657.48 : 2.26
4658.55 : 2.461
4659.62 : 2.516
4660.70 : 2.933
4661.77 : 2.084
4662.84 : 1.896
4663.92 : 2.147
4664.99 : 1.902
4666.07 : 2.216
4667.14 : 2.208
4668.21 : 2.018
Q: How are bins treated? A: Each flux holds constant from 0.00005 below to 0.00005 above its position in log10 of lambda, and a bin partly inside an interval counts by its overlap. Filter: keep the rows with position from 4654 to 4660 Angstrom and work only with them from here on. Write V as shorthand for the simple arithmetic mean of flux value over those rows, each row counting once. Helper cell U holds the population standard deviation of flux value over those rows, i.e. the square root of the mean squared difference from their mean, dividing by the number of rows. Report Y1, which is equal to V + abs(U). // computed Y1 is 2.54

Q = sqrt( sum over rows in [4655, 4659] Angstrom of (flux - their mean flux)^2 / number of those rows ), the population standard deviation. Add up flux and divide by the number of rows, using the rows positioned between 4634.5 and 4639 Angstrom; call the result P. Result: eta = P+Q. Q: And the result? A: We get 2.46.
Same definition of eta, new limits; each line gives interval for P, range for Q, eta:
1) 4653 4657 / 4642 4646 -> 2.50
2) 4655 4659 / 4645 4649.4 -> 2.71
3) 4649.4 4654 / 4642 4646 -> 2.18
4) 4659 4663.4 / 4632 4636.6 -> 2.62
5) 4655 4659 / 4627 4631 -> 2.51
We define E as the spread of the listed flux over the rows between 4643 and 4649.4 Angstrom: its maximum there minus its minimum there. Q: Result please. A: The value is 0.82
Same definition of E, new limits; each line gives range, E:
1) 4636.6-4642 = 0.56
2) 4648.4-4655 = 0.72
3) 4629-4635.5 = 0.57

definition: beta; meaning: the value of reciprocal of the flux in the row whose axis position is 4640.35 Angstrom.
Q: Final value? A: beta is 0.50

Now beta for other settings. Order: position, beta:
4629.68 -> 0.41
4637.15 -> 0.41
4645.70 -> 0.42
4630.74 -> 0.45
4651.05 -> 0.58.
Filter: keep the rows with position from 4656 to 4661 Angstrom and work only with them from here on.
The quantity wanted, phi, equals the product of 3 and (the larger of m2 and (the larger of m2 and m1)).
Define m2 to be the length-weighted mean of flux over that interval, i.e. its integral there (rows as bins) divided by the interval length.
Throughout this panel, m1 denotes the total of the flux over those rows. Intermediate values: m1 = 12.5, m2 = 2.48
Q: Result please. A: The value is 37.4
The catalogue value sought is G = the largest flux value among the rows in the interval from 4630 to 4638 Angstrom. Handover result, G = 2.586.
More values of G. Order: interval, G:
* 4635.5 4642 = 2.586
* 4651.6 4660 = 2.577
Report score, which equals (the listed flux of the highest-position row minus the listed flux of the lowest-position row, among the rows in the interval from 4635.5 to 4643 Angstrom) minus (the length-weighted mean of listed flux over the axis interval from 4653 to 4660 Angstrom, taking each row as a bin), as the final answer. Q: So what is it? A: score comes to -3.0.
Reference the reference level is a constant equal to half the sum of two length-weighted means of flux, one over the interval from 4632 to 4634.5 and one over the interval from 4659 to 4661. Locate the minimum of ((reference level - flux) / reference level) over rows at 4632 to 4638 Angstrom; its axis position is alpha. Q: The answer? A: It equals 4636.08 Angstrom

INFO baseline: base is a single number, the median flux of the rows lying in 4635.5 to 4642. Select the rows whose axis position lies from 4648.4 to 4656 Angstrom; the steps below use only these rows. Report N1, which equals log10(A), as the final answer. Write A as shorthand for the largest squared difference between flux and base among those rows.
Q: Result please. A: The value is -0.2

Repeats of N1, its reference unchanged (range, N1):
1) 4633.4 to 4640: -1.0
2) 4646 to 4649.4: -0.2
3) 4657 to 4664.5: -0.5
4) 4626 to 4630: -1.3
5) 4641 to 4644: -0.8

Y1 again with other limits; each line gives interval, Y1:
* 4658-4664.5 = 2.68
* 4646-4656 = 2.41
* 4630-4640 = 2.48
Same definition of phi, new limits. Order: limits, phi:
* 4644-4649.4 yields 32.7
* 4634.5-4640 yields 35.7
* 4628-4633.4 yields 32.1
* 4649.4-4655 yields 30.3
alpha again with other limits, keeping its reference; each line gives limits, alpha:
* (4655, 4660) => 4655.33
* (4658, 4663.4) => 4660.70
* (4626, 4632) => 4626.48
